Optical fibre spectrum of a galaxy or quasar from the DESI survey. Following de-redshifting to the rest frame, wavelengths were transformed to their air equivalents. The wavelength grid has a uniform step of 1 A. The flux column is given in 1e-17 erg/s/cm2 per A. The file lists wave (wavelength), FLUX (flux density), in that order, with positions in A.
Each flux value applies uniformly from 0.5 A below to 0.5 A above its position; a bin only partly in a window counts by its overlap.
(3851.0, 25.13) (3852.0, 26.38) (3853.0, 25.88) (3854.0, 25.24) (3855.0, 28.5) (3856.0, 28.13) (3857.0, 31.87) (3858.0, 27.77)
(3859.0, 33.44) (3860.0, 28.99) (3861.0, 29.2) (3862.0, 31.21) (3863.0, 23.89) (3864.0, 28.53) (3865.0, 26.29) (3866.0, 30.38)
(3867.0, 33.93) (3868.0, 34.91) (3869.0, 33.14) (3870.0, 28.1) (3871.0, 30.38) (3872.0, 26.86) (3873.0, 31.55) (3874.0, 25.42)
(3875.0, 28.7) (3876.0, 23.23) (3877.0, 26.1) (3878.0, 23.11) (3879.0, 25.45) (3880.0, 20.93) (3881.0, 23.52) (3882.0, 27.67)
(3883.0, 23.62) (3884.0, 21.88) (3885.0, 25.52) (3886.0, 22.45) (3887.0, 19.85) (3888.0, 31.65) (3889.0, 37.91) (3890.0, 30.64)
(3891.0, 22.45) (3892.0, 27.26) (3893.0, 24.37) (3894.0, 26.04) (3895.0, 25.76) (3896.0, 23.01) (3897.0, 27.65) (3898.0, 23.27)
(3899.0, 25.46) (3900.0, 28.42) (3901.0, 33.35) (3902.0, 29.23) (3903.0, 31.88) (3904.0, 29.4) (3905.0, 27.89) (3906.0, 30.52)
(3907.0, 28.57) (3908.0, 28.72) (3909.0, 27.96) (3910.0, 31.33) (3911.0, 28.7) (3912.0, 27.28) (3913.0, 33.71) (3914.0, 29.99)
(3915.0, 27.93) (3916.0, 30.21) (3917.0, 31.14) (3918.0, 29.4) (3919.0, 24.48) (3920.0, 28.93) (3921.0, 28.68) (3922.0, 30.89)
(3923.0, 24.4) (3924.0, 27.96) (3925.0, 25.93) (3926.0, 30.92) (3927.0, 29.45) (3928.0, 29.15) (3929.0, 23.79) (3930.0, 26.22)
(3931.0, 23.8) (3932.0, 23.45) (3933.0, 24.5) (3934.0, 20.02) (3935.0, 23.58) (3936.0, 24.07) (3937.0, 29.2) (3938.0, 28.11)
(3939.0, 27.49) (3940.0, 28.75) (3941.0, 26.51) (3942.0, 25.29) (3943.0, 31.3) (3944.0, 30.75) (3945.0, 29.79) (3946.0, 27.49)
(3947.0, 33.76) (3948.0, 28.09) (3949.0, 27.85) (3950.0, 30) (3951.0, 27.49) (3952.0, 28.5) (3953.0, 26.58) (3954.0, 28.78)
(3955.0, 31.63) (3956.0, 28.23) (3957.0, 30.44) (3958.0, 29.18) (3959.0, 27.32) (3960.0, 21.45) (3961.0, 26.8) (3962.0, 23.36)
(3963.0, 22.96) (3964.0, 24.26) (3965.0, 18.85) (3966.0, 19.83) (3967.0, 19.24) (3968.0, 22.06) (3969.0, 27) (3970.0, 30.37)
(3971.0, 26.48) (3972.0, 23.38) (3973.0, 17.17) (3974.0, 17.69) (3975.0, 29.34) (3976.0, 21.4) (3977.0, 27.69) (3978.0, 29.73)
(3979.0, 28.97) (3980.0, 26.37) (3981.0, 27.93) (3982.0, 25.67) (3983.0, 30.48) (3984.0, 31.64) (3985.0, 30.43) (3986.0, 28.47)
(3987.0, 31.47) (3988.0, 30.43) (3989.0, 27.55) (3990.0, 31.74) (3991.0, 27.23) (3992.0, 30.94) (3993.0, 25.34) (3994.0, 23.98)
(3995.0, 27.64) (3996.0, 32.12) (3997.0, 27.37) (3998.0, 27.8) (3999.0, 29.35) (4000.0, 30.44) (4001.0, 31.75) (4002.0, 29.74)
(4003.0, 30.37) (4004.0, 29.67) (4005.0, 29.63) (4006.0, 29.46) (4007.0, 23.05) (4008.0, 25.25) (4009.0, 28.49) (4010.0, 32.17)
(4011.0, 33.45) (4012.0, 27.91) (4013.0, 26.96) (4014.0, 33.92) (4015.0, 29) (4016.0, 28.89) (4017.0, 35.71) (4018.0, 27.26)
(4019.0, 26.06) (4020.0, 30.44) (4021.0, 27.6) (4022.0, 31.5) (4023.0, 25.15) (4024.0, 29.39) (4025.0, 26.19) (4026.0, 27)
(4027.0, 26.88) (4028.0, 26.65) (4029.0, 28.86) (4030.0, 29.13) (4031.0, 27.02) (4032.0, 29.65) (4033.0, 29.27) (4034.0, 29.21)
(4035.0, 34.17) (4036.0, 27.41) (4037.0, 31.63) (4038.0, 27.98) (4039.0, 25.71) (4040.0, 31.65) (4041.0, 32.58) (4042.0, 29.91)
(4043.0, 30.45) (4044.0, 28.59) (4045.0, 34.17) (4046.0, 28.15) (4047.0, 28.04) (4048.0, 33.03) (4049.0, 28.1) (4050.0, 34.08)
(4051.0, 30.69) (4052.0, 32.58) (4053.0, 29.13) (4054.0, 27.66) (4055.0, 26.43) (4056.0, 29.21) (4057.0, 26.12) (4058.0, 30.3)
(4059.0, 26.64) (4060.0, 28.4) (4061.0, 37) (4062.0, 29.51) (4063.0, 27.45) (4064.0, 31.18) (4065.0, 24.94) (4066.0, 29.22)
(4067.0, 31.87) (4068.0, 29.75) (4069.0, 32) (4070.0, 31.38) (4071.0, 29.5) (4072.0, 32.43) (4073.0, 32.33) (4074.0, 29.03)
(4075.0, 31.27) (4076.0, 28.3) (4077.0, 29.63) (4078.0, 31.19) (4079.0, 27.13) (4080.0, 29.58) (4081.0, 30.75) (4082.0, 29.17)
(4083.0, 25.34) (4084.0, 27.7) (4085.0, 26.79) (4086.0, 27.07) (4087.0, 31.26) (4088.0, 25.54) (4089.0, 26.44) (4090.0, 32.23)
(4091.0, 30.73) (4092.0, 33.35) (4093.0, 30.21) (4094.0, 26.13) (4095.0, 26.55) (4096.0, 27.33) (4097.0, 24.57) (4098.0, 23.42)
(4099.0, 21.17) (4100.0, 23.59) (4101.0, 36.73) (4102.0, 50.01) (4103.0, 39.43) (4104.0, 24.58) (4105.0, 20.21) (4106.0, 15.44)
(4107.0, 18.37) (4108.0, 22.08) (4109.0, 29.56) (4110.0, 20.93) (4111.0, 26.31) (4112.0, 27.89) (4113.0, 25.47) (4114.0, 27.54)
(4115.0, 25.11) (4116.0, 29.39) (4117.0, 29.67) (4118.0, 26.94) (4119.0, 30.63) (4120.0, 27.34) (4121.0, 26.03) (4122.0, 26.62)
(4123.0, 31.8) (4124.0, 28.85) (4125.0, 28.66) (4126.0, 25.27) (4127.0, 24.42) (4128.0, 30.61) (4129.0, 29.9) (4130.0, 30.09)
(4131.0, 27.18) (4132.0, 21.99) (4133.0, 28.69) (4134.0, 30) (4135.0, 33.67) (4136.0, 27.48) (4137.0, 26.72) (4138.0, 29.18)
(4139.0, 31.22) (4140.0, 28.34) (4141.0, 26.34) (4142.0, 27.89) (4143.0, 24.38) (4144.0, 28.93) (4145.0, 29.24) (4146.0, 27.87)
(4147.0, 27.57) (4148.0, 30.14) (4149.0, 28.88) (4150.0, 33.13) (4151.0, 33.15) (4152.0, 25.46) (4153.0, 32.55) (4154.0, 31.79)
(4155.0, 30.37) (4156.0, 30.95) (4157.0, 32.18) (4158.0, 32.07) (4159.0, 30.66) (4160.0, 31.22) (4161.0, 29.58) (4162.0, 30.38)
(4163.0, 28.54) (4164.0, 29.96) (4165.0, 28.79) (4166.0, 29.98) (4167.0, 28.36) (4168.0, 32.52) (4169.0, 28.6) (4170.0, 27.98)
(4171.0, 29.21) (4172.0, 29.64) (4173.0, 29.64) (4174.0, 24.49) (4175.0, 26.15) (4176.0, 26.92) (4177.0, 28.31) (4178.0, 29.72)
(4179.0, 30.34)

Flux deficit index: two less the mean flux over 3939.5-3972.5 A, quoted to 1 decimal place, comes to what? -24.8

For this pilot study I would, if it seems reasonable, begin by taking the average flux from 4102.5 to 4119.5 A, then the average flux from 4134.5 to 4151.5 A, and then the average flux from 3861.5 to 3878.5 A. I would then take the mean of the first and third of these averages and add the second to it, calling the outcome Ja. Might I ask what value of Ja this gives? 56.3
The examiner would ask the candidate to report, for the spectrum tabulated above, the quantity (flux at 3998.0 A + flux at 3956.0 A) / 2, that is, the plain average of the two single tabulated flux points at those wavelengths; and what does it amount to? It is 28.0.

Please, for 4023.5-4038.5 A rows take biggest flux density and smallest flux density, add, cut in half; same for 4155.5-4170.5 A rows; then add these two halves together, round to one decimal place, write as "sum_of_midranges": 60.4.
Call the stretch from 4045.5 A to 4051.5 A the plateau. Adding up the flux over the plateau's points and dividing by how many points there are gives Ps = 30.3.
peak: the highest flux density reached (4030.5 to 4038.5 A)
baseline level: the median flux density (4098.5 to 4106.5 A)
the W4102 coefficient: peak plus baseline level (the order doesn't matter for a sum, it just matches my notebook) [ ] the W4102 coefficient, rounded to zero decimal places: 58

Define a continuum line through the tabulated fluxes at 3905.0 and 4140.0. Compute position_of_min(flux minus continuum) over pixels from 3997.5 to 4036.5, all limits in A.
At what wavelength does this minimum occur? 4007.0 A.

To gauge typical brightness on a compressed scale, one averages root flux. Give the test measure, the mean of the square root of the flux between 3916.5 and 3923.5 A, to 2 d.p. 5.31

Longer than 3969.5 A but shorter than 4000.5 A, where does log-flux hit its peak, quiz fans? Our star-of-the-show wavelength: 3996.0 A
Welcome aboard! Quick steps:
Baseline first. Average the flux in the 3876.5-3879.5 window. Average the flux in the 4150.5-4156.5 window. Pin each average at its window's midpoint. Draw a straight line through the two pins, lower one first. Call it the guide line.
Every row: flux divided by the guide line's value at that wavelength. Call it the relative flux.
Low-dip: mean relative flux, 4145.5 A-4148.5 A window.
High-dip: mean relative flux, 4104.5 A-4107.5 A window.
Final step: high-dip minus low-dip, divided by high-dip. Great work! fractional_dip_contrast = -0.54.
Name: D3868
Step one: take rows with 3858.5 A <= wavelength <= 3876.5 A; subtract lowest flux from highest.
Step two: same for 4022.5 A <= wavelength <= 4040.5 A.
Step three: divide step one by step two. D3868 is 1.3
